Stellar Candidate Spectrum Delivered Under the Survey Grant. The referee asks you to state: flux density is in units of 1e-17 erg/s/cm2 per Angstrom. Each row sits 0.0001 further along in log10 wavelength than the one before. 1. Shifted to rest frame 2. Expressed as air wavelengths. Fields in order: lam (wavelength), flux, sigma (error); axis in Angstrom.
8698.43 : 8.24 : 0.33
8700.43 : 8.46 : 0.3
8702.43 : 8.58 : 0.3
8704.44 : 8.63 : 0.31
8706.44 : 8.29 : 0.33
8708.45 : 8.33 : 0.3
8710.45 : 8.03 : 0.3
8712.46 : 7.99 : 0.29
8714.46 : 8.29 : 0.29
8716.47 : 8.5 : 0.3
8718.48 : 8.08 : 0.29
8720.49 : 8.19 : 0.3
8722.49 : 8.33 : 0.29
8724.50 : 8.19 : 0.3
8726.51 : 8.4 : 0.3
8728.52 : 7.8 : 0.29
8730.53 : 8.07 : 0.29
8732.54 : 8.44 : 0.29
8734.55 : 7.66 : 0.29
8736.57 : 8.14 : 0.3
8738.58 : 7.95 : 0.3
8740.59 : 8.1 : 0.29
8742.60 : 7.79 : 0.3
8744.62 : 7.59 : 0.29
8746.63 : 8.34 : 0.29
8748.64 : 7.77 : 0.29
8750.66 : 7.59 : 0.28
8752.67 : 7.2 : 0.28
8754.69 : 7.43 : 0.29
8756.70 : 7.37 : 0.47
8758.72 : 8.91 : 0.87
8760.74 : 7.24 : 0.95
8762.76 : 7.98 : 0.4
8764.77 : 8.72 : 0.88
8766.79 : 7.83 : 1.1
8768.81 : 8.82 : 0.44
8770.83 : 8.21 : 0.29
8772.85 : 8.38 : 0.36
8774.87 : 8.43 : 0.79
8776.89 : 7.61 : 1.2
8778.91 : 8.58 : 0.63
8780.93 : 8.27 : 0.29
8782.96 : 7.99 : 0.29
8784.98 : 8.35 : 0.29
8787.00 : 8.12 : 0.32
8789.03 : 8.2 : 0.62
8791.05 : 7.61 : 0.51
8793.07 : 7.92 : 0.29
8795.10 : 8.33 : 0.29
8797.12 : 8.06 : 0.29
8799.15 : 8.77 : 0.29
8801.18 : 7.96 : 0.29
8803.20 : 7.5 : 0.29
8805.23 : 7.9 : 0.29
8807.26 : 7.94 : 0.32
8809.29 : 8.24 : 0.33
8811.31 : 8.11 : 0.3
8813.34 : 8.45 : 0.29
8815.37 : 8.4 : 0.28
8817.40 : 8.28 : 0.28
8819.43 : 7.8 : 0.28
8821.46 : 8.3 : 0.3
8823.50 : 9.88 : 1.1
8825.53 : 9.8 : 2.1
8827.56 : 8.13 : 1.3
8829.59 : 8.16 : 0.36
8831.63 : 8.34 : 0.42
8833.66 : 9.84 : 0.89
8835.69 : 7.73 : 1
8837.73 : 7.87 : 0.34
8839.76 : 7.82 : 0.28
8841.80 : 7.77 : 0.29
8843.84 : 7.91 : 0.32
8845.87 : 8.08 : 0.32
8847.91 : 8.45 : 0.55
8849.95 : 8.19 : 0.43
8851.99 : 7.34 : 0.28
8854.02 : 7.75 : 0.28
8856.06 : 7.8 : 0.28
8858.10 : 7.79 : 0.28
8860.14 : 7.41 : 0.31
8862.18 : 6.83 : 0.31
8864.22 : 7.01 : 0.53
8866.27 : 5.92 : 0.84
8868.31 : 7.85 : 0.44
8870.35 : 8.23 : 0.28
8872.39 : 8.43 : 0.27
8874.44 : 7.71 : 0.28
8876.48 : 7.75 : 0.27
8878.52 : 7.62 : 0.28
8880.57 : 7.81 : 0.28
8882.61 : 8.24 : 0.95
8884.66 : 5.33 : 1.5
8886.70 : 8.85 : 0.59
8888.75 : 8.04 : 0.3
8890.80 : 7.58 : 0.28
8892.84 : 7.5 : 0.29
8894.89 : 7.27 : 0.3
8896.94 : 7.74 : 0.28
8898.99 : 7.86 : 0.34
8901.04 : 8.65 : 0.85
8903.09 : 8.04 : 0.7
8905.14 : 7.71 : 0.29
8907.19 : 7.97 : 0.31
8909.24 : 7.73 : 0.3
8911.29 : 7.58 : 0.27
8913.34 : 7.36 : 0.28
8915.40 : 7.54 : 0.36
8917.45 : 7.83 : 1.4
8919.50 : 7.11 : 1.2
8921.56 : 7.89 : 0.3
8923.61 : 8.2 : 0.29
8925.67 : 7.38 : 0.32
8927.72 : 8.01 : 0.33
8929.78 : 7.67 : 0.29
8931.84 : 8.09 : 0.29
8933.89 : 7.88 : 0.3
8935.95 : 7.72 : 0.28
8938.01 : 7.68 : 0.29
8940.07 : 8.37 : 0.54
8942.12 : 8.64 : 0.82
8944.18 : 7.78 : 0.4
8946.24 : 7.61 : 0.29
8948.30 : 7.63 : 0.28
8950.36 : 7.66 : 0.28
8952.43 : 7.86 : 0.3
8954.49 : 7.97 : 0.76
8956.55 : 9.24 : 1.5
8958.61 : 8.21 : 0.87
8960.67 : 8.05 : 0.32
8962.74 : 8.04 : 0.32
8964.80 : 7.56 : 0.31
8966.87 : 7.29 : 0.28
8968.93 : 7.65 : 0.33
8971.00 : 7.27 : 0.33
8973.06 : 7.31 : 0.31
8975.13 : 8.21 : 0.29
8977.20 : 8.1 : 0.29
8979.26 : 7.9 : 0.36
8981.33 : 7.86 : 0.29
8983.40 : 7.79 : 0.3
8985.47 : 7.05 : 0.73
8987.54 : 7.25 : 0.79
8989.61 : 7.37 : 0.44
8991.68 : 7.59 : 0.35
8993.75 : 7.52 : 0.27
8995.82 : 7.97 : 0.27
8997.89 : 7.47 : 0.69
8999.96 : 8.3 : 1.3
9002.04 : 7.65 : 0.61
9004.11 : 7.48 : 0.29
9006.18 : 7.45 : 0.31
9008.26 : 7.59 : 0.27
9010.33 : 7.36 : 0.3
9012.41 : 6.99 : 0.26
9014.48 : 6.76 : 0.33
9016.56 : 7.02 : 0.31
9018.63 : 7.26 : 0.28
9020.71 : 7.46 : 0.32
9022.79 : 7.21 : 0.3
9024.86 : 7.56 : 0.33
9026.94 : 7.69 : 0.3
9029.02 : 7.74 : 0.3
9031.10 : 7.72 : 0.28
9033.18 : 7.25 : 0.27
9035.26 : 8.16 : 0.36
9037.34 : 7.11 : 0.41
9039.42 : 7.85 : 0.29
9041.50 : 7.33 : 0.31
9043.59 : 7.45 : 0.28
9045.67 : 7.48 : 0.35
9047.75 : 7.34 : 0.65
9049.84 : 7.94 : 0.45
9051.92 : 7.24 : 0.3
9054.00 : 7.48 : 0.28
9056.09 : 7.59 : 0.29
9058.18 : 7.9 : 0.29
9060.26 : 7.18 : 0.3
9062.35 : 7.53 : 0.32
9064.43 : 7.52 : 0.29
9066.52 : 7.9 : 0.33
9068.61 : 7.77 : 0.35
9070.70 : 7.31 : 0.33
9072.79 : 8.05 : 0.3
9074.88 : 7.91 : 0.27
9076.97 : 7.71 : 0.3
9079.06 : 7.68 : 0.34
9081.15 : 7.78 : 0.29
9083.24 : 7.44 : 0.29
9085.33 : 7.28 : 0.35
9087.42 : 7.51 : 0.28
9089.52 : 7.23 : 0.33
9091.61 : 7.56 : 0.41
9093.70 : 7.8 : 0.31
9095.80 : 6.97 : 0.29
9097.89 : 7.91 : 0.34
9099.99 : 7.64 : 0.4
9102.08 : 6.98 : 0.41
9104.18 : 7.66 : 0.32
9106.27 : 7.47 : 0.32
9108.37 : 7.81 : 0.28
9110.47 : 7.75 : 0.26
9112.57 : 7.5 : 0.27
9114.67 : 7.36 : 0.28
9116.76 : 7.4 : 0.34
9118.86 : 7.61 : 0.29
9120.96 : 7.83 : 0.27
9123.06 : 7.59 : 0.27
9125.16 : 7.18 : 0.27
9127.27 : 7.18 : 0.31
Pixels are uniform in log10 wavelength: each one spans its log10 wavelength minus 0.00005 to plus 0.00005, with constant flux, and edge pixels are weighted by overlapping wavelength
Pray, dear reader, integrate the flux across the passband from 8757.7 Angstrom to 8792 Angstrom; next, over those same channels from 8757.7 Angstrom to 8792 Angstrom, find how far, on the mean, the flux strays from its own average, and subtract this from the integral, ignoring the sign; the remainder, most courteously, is 281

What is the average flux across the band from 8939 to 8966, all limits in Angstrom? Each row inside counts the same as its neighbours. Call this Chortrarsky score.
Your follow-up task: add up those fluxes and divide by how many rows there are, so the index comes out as 8.0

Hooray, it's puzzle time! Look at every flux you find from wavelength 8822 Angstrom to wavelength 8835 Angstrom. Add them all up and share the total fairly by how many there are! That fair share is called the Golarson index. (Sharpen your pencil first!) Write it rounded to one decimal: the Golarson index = 9.0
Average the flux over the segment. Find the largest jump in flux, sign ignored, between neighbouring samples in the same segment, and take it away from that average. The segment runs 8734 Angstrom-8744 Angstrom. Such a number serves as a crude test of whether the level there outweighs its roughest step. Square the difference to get 55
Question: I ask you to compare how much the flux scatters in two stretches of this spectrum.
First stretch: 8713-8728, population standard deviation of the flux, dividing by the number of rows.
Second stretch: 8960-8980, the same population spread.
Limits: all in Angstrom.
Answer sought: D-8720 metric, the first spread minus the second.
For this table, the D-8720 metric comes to -0.22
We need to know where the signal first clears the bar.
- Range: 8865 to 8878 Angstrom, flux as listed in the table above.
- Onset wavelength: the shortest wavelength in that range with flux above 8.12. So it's 8870.35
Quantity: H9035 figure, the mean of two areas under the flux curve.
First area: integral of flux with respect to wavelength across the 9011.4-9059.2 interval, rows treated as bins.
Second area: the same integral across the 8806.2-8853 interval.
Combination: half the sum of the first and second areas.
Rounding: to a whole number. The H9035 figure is 372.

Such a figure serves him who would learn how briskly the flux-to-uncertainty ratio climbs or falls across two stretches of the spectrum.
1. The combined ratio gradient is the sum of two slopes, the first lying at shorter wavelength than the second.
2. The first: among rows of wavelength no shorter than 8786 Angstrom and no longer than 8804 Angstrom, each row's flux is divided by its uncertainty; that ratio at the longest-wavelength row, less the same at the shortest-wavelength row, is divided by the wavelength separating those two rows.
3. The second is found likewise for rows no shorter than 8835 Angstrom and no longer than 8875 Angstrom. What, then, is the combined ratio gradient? 0.5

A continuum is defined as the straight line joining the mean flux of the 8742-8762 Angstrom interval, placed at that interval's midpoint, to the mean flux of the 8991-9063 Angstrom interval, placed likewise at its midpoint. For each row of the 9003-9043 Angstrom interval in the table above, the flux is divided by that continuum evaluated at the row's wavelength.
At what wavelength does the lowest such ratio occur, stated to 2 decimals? 9014.48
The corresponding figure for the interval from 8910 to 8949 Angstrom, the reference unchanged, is 8919.50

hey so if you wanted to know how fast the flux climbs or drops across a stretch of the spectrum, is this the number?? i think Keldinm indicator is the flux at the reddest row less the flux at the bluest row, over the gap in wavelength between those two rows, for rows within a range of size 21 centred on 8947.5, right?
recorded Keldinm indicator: 0.08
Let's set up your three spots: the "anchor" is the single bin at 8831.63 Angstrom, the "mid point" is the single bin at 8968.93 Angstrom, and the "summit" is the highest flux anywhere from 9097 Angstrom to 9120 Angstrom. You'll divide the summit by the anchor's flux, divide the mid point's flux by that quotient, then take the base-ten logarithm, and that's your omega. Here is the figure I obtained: 0.907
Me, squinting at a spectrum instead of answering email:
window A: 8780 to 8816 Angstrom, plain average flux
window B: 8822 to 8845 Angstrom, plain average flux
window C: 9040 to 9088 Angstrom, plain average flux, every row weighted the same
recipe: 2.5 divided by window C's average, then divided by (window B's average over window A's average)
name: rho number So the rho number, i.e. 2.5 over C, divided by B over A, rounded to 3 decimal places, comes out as 0.316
